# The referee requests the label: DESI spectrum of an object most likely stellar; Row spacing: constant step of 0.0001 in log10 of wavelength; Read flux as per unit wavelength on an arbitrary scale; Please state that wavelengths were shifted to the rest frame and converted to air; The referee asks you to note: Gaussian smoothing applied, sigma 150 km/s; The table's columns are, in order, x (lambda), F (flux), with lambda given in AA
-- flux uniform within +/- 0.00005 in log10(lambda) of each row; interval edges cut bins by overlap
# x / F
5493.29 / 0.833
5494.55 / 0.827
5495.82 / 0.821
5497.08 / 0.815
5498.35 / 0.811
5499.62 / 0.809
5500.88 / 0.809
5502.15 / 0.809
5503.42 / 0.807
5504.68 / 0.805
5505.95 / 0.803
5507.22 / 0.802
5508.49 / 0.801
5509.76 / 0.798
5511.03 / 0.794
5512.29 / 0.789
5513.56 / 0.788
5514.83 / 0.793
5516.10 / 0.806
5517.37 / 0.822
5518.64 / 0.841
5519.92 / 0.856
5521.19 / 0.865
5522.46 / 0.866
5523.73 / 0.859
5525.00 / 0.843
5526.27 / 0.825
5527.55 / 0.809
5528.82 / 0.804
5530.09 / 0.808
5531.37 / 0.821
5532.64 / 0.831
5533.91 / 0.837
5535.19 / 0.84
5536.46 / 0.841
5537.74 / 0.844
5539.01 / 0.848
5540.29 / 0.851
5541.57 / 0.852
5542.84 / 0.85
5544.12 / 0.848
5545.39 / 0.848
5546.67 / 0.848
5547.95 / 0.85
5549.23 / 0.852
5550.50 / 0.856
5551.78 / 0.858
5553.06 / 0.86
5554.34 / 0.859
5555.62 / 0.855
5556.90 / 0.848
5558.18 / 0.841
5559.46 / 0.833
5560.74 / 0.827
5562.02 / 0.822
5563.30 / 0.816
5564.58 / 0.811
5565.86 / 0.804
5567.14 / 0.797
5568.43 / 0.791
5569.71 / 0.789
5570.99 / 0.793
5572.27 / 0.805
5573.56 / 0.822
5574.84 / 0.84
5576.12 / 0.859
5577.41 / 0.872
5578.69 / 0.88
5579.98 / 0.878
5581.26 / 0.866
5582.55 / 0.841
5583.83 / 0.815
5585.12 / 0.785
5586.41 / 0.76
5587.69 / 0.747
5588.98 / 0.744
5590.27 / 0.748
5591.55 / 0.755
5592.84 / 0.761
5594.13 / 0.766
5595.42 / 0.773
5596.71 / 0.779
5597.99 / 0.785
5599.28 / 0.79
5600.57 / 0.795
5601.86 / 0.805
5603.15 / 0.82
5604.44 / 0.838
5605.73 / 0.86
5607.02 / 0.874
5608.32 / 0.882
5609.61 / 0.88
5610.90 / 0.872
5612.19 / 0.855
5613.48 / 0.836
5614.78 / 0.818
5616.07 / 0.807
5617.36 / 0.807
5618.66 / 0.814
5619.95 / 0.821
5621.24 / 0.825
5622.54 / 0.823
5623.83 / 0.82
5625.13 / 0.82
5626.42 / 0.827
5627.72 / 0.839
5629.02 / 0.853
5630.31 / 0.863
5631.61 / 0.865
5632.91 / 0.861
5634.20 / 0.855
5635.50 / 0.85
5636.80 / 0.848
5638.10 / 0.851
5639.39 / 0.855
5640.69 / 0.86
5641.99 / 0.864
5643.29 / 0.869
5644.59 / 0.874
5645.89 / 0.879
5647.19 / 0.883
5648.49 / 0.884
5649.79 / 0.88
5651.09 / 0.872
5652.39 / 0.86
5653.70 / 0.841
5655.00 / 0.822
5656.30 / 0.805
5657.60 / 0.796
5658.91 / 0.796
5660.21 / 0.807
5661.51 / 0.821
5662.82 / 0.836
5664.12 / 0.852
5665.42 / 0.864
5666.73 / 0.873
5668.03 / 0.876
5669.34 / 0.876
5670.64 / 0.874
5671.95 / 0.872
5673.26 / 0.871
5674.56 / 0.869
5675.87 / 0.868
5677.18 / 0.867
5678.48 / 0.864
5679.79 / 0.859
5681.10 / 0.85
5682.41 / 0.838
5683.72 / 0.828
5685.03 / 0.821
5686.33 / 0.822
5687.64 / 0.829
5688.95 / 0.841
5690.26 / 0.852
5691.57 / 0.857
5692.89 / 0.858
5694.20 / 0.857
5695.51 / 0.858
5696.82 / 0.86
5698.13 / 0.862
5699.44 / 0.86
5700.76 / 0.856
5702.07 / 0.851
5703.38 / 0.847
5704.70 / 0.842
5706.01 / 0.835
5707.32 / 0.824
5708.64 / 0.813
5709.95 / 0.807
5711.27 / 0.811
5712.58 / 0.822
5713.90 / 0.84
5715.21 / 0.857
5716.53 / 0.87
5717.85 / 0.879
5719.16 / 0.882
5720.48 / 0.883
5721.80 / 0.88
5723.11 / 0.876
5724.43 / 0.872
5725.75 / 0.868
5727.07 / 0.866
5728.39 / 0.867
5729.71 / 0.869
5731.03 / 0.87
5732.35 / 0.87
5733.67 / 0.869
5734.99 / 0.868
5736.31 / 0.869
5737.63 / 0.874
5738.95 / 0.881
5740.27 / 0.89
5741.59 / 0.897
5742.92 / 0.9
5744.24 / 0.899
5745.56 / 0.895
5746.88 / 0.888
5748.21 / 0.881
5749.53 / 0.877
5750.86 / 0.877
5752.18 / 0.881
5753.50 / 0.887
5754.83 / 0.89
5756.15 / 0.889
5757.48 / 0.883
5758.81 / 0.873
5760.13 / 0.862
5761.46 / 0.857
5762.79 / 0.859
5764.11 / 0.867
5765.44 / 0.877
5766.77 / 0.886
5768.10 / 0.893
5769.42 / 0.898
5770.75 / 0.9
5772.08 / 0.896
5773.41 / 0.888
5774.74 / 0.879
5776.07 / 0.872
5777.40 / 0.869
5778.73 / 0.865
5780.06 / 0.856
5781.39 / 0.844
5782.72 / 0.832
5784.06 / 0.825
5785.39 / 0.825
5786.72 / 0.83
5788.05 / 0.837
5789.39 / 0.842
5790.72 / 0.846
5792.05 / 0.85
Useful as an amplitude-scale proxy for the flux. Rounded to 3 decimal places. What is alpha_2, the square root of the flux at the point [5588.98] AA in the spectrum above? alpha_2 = 0.863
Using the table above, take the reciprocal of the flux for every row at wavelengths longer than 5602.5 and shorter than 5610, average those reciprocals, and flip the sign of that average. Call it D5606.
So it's -1.165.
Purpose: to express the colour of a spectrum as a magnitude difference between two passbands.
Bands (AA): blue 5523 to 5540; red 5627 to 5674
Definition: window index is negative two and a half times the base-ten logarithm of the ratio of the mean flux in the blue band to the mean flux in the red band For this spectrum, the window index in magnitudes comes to 0.03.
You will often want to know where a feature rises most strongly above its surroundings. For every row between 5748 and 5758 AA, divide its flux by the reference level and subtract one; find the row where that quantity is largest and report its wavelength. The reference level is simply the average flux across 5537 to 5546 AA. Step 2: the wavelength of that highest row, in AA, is 5754.83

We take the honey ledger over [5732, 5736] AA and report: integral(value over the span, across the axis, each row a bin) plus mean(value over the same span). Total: 4.3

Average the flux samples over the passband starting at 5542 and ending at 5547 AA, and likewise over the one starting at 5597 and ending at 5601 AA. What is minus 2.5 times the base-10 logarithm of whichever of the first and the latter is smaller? 0.256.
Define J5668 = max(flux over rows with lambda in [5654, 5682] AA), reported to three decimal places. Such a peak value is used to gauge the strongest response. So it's 0.876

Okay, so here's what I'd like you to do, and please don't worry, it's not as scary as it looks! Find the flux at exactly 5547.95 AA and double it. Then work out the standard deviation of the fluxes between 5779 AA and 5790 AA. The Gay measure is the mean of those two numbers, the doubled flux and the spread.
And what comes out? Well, 0.855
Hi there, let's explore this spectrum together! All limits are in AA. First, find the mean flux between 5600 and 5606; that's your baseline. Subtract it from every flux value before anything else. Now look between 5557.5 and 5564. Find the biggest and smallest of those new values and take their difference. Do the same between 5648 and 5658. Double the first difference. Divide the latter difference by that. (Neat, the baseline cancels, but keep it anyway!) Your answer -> 1.8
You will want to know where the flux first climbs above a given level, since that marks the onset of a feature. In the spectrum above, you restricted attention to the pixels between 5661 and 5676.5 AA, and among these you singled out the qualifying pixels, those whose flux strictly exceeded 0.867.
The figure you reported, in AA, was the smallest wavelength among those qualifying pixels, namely 5666.73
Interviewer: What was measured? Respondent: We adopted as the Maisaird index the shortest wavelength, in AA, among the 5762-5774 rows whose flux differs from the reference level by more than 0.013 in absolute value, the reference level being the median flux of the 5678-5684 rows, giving 5764.11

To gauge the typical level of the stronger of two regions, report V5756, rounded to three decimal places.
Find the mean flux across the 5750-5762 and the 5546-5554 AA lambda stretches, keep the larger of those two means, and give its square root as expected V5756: 0.937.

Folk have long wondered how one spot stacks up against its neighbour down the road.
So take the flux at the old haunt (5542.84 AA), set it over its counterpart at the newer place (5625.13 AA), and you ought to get 1.04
